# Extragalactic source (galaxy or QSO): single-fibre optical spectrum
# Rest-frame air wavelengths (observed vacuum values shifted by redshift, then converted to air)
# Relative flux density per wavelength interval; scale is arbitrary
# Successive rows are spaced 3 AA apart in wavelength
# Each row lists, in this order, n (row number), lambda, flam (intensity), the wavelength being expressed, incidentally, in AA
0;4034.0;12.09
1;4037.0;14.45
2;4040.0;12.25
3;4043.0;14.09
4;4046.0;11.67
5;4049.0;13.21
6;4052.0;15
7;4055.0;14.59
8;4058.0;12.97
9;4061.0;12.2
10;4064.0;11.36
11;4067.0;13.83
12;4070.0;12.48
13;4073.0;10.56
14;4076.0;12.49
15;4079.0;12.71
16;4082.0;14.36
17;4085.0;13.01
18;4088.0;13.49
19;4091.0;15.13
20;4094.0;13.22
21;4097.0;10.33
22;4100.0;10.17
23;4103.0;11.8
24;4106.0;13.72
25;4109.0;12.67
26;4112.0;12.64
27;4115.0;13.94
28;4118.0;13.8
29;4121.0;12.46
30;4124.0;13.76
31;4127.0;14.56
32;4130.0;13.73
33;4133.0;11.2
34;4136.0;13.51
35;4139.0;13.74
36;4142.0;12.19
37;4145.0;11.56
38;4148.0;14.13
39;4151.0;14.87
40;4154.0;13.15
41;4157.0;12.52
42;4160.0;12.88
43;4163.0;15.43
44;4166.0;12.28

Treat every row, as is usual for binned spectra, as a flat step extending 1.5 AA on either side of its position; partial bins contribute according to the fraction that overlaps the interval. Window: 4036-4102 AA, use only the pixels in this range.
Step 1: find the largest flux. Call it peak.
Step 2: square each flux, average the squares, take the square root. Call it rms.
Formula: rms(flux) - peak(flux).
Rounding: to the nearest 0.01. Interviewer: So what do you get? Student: -2.16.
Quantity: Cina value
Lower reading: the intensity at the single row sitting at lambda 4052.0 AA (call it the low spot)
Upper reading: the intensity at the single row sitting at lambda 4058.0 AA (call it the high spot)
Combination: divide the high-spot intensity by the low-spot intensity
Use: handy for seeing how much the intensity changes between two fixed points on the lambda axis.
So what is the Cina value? 0.86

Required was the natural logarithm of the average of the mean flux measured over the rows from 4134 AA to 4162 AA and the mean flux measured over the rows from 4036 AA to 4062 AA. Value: 2.586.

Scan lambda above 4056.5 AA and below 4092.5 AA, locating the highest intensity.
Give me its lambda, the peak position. 4091.0 AA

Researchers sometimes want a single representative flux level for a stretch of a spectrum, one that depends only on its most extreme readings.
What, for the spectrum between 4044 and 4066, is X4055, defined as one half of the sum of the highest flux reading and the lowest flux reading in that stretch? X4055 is 13.2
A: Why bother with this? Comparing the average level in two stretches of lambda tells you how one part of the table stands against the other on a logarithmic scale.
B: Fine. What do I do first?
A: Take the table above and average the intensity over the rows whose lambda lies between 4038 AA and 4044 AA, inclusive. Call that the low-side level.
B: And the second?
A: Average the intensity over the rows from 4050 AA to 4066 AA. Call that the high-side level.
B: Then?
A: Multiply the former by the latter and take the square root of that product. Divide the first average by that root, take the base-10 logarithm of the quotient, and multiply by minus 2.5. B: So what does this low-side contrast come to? 0.002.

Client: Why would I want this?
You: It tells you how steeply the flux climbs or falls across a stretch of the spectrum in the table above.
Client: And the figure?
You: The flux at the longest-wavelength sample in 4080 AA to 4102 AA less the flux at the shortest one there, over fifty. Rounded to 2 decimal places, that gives -0.08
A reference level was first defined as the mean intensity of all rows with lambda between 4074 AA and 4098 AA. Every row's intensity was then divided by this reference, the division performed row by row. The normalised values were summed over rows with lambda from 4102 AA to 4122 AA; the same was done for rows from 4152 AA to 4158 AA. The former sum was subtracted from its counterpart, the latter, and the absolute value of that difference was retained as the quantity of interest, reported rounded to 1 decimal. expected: 5.0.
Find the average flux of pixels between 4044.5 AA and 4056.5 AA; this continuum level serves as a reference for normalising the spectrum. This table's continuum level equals 13.6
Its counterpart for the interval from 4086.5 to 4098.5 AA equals 13.0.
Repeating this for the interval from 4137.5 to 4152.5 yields 13.3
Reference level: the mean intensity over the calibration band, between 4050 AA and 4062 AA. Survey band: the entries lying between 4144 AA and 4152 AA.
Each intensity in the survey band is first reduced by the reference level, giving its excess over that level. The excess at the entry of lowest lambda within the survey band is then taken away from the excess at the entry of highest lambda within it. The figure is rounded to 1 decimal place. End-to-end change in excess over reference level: 3.3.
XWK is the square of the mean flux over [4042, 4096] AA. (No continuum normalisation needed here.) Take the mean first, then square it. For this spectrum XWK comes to 172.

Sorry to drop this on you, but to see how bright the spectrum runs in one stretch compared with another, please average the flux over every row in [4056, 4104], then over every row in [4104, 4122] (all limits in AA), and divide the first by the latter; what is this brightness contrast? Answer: 0.95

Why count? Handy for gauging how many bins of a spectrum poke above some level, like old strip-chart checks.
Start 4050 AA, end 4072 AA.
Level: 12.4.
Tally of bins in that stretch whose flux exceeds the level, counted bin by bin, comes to 5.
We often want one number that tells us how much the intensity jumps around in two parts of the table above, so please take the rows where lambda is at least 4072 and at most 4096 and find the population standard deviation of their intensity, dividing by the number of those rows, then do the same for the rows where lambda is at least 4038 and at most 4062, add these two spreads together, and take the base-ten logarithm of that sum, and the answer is 0.38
